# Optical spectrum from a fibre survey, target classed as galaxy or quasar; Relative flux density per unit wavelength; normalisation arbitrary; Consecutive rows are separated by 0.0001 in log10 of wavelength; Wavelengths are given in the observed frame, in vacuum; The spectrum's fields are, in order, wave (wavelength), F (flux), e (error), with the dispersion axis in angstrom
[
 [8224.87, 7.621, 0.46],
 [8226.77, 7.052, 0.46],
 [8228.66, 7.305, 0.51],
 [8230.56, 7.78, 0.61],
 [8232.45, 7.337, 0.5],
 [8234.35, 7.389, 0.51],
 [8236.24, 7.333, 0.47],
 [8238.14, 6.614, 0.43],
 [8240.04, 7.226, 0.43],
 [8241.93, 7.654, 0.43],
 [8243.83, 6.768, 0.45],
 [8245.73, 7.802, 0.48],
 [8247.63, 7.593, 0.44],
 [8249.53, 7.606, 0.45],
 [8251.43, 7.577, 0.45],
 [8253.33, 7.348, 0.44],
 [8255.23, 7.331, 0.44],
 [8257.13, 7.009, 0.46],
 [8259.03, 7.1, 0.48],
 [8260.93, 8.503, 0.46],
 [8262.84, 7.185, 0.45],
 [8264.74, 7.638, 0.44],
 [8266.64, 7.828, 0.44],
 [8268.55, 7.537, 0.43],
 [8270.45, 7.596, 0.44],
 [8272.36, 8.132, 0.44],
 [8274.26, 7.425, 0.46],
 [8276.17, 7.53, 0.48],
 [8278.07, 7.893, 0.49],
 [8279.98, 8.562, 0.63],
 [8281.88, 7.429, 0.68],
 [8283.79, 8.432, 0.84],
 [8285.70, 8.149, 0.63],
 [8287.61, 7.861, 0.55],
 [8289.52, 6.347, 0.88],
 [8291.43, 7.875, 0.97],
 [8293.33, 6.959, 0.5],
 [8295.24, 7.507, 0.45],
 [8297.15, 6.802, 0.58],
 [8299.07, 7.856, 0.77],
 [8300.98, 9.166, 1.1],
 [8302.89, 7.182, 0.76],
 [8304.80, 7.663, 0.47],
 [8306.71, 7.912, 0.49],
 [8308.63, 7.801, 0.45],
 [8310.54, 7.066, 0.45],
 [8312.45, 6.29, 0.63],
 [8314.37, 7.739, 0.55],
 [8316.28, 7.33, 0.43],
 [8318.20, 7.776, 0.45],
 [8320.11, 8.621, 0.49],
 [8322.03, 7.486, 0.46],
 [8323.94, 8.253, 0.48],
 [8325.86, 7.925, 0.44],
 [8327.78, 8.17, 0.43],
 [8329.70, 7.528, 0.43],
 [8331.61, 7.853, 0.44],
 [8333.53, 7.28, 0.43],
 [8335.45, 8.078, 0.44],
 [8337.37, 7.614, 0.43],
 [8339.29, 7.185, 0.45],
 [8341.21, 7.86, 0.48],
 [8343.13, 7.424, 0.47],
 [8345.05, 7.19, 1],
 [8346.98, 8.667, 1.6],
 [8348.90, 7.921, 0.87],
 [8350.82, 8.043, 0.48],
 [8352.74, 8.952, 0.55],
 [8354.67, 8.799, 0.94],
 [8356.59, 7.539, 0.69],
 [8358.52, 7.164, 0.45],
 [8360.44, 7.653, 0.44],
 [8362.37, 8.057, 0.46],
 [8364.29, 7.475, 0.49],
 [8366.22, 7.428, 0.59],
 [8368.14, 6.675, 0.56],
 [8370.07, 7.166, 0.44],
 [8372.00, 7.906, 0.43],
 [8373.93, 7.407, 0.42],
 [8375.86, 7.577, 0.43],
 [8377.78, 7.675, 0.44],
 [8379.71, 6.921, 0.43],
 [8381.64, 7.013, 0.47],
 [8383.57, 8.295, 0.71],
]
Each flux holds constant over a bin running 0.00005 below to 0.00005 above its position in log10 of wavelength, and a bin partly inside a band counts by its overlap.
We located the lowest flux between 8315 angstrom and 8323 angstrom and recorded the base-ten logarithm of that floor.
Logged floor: 0.865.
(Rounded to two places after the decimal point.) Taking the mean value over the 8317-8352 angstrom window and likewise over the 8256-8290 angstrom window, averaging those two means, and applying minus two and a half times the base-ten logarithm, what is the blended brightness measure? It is -2.22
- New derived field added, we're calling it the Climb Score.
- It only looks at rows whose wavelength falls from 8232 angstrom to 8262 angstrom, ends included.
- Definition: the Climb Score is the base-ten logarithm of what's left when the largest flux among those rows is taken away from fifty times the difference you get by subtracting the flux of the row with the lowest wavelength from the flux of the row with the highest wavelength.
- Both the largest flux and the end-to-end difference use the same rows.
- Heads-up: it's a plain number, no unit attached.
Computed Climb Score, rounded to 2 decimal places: 1.70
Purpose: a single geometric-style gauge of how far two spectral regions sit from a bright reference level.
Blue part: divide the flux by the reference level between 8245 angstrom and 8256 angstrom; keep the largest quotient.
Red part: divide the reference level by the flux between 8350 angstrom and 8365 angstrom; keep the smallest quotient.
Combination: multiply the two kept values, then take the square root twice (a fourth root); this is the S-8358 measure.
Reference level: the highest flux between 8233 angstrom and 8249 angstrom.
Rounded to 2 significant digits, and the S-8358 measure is 0.97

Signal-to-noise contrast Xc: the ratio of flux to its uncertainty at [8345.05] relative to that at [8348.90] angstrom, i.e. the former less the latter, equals -1.9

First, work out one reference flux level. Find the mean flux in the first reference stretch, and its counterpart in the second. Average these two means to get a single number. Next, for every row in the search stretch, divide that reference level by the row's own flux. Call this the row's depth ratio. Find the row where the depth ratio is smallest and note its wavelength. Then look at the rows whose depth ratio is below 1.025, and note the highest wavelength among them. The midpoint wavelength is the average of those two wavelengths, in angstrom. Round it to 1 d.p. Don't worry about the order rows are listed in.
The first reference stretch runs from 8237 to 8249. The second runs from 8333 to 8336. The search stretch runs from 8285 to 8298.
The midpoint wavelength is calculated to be 8290.5 angstrom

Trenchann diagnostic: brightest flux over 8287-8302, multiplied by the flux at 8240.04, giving 66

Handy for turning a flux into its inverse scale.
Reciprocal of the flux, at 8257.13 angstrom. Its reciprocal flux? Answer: 0.143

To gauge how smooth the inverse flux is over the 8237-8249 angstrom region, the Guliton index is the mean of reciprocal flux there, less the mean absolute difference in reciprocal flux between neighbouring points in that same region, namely 0.126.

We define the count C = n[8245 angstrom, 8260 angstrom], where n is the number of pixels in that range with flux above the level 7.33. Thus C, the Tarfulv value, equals 6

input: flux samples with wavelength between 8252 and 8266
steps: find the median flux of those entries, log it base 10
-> 0.865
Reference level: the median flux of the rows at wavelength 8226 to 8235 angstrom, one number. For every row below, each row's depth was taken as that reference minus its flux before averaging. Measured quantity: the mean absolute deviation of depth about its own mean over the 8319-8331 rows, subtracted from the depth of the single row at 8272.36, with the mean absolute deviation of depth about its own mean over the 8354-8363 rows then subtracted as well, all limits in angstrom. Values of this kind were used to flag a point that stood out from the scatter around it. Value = -1.61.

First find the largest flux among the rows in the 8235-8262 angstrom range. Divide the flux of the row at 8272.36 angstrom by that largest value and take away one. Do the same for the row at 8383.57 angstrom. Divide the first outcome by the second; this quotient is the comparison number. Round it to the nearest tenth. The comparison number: 1.8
